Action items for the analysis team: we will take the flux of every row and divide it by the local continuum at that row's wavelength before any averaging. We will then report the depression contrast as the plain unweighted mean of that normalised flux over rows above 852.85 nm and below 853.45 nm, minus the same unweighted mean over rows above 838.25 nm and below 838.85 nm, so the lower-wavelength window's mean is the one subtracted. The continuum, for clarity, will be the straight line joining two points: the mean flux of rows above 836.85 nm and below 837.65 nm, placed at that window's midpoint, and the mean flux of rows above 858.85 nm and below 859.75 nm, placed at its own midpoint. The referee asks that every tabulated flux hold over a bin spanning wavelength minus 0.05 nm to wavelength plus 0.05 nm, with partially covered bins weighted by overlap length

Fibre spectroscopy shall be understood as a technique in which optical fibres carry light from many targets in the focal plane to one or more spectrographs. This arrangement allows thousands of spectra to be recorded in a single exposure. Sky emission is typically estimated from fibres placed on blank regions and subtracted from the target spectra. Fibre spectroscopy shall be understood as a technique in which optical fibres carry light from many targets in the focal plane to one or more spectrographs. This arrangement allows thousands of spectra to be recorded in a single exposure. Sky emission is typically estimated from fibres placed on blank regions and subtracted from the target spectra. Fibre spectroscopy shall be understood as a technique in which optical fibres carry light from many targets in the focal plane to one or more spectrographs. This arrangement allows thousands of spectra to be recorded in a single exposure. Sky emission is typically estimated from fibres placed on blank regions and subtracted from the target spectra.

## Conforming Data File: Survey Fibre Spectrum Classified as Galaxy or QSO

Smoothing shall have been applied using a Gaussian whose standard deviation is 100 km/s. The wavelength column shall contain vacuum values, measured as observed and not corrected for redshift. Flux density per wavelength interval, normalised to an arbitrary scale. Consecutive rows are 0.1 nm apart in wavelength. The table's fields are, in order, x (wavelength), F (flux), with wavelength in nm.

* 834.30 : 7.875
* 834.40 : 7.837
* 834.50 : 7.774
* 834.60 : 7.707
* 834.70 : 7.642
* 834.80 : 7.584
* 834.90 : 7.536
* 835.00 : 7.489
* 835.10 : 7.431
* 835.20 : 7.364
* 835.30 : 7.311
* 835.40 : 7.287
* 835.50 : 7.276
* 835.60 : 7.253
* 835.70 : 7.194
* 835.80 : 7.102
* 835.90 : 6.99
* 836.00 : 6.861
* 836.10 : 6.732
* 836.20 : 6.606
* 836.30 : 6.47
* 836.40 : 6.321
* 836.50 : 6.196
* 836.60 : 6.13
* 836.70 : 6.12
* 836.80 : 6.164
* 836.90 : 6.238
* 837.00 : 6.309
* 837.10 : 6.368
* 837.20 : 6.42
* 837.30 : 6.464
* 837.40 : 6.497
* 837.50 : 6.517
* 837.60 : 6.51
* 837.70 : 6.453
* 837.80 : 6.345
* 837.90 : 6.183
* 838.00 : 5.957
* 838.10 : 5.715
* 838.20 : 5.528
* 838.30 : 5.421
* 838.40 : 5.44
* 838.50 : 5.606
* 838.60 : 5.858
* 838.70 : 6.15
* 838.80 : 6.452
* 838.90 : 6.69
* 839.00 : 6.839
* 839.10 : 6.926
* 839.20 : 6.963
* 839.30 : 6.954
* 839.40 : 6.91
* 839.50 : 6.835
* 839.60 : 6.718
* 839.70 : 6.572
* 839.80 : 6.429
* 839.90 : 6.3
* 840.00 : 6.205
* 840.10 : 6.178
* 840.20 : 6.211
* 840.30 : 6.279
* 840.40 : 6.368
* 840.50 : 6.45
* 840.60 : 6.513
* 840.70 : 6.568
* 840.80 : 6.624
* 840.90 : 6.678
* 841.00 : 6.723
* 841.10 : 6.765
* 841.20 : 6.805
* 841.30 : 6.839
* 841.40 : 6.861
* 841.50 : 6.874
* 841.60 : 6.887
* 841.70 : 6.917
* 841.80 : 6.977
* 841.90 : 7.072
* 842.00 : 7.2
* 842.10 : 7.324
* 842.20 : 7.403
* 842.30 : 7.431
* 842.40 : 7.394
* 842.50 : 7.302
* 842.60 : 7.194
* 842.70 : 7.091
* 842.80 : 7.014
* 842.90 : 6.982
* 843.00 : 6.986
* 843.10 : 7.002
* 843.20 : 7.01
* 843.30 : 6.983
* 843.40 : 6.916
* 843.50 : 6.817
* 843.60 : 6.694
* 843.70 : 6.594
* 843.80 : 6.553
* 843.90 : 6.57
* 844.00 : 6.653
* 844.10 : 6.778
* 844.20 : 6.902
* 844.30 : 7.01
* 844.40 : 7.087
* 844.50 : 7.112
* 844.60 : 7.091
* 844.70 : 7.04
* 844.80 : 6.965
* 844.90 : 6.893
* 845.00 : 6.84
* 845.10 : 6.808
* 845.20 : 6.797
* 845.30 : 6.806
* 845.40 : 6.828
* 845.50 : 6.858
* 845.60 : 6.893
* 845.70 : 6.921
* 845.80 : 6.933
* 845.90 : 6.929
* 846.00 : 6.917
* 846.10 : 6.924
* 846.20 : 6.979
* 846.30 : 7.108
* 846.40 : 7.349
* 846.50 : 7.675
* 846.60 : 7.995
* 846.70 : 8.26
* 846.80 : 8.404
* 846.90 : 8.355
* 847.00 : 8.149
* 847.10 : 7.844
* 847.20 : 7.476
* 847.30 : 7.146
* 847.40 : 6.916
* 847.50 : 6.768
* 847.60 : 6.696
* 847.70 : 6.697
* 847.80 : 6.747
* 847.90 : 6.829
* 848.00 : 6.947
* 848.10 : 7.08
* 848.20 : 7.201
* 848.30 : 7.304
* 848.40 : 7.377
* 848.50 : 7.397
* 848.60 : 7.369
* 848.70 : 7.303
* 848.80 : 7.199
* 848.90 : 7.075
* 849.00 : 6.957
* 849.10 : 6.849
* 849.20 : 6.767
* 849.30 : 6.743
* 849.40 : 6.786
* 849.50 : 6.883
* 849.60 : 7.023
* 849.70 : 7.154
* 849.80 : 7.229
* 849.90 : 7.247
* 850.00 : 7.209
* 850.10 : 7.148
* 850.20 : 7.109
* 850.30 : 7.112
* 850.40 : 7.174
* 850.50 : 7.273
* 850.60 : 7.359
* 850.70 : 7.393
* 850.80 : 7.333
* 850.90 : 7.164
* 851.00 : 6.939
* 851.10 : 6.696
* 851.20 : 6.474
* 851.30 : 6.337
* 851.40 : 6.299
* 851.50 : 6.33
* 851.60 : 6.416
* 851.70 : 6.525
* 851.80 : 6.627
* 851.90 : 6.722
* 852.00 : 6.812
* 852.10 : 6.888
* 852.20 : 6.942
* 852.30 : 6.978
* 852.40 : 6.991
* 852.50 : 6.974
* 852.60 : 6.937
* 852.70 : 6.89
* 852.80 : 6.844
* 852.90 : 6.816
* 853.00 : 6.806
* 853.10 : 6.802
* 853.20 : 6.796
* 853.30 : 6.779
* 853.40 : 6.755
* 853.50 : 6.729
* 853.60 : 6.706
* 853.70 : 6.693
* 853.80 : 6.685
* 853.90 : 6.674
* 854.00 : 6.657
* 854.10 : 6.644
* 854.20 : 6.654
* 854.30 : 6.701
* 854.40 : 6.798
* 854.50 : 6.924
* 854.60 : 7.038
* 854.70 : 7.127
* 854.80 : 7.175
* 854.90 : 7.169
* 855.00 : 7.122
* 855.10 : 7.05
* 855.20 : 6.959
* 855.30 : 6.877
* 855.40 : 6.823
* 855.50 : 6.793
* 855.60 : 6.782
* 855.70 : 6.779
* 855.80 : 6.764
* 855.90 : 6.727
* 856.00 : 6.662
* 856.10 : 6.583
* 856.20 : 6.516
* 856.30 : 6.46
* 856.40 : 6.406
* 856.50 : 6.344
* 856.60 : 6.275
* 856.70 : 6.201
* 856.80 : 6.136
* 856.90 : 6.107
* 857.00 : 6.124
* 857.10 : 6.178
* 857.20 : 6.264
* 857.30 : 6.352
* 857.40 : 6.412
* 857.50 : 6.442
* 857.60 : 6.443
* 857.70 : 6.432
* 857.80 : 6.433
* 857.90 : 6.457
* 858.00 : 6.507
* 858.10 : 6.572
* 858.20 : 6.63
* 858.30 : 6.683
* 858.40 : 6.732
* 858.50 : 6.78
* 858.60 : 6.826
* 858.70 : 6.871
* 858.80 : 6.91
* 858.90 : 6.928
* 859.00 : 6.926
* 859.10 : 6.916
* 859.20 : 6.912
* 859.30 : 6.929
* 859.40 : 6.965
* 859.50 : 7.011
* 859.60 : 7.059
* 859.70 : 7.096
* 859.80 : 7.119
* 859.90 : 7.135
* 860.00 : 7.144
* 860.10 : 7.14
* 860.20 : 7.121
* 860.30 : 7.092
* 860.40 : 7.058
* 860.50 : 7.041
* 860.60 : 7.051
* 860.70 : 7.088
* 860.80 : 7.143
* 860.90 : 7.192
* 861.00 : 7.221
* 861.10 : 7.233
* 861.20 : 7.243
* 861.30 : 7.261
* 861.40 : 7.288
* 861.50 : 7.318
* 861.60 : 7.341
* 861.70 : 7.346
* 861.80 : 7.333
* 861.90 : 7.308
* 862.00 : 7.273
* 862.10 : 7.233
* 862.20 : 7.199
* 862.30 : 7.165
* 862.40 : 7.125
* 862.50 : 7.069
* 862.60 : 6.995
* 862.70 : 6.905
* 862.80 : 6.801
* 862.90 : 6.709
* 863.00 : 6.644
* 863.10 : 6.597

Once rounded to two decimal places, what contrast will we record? 0.09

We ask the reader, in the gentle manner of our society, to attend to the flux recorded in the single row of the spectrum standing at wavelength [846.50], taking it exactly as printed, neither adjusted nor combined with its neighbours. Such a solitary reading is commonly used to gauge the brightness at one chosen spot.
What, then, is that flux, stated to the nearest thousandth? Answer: 7.675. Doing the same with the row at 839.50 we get 6.835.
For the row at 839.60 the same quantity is 6.718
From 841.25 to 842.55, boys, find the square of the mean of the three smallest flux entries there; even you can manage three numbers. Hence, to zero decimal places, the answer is 47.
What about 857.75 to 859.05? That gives 42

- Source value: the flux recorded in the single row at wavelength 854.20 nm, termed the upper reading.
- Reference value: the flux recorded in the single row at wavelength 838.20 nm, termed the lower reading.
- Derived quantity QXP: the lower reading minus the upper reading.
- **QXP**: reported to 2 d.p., -1.13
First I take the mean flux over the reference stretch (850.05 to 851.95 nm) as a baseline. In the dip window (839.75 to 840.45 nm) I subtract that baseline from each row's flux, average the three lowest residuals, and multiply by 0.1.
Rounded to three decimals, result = -0.067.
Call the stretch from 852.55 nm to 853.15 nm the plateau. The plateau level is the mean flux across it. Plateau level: 6.85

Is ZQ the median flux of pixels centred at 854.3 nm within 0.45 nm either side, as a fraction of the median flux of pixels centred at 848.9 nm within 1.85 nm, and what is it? 0.94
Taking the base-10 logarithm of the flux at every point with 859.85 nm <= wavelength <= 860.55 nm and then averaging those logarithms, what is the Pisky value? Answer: 0.852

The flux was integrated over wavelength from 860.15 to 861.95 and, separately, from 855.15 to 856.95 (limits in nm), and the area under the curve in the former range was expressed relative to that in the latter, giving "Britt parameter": 1.10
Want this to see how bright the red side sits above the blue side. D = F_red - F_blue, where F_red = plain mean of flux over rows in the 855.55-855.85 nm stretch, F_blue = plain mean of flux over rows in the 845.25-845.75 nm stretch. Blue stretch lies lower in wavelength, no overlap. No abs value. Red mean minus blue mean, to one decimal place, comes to -0.1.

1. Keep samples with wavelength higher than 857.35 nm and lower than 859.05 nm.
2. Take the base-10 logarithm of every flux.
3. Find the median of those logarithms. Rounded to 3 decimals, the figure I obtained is 0.822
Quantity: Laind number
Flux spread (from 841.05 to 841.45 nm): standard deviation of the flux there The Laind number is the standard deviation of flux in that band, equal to 0.04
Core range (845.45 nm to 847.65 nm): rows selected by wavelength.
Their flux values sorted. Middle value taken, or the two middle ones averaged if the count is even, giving 7.0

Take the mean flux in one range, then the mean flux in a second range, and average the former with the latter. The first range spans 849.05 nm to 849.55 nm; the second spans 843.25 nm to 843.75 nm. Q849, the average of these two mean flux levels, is 6.80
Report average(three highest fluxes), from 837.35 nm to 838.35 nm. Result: 6.5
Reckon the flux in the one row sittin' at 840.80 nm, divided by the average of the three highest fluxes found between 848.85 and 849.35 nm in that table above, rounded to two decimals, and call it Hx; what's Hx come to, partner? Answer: 0.95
